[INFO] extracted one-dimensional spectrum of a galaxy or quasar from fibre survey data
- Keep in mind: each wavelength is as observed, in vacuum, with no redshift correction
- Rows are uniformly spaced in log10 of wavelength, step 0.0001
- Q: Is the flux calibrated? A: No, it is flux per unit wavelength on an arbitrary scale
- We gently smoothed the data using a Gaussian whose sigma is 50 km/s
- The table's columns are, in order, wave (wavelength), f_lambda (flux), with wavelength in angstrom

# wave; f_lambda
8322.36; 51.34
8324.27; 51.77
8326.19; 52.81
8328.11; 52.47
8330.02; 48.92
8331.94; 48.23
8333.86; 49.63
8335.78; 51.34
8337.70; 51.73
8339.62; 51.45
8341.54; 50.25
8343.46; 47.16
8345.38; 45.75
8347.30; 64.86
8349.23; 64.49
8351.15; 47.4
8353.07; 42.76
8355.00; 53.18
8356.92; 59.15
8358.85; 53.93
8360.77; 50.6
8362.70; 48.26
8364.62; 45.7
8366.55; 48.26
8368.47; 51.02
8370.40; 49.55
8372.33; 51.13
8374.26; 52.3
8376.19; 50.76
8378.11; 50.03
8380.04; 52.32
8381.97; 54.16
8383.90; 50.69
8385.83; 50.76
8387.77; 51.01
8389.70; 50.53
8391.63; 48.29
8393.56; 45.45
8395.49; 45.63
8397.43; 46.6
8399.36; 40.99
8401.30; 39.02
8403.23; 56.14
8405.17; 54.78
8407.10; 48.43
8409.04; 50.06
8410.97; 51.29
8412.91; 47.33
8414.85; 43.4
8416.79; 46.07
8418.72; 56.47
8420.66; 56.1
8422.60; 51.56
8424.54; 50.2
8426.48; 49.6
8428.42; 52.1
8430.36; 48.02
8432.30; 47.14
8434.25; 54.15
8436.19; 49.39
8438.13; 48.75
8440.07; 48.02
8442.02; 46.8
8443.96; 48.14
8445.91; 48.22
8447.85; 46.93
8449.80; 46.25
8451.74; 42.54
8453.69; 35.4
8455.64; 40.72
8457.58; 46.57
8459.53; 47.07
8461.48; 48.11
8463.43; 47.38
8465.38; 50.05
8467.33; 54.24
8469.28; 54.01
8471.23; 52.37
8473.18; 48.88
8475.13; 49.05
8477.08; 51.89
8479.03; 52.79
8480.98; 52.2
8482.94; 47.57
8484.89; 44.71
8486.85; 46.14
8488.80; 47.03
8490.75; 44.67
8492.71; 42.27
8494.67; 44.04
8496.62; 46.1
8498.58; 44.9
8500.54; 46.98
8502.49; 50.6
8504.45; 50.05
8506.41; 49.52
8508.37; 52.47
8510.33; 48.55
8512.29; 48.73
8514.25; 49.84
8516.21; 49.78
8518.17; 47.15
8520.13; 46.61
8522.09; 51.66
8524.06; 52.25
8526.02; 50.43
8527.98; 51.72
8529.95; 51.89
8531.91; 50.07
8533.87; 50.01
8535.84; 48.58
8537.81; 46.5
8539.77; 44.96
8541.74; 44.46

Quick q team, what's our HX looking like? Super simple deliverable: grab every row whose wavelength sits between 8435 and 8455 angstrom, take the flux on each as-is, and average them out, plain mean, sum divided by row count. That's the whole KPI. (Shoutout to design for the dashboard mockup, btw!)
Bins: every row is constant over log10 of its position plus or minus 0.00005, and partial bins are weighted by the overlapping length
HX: 46.0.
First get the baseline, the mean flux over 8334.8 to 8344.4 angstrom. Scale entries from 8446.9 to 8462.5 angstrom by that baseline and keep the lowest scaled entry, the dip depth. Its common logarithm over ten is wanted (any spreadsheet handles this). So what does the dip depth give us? -0.015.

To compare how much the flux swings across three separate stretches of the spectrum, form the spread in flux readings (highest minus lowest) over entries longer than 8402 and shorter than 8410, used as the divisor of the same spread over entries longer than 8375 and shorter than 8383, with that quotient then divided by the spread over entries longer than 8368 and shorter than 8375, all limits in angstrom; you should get 0.19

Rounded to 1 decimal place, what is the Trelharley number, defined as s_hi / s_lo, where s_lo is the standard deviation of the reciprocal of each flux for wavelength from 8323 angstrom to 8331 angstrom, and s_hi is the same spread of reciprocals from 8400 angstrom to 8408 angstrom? 5.2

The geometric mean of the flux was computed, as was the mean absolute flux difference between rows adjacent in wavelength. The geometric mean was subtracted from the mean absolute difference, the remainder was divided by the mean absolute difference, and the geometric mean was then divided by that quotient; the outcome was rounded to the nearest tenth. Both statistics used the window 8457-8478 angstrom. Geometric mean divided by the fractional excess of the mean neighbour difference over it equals -1.8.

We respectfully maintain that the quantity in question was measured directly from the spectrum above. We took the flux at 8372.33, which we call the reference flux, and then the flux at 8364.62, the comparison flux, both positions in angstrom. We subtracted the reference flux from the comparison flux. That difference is -5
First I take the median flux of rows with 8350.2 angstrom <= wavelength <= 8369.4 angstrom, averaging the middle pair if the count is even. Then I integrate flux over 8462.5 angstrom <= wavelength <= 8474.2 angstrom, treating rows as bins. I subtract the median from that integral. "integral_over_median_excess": 549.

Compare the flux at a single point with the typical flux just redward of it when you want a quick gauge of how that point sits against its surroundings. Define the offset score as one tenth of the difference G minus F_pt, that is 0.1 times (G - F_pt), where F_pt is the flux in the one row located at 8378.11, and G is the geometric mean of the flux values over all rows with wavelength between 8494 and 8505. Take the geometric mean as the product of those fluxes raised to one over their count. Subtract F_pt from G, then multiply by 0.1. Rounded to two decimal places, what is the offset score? -0.30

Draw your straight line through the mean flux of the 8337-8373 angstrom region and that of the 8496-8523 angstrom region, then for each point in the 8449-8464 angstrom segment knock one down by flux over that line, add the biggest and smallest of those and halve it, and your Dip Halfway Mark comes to 0.16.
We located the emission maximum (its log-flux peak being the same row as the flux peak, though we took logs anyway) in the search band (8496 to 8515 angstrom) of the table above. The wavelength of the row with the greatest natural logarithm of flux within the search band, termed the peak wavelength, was 8508.37 angstrom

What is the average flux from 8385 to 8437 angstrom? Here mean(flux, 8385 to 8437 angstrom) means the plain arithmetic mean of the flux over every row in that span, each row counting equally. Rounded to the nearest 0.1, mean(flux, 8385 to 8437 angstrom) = 49.3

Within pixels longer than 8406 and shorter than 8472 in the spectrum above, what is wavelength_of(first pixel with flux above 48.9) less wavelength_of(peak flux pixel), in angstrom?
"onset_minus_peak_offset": -9.7 angstrom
